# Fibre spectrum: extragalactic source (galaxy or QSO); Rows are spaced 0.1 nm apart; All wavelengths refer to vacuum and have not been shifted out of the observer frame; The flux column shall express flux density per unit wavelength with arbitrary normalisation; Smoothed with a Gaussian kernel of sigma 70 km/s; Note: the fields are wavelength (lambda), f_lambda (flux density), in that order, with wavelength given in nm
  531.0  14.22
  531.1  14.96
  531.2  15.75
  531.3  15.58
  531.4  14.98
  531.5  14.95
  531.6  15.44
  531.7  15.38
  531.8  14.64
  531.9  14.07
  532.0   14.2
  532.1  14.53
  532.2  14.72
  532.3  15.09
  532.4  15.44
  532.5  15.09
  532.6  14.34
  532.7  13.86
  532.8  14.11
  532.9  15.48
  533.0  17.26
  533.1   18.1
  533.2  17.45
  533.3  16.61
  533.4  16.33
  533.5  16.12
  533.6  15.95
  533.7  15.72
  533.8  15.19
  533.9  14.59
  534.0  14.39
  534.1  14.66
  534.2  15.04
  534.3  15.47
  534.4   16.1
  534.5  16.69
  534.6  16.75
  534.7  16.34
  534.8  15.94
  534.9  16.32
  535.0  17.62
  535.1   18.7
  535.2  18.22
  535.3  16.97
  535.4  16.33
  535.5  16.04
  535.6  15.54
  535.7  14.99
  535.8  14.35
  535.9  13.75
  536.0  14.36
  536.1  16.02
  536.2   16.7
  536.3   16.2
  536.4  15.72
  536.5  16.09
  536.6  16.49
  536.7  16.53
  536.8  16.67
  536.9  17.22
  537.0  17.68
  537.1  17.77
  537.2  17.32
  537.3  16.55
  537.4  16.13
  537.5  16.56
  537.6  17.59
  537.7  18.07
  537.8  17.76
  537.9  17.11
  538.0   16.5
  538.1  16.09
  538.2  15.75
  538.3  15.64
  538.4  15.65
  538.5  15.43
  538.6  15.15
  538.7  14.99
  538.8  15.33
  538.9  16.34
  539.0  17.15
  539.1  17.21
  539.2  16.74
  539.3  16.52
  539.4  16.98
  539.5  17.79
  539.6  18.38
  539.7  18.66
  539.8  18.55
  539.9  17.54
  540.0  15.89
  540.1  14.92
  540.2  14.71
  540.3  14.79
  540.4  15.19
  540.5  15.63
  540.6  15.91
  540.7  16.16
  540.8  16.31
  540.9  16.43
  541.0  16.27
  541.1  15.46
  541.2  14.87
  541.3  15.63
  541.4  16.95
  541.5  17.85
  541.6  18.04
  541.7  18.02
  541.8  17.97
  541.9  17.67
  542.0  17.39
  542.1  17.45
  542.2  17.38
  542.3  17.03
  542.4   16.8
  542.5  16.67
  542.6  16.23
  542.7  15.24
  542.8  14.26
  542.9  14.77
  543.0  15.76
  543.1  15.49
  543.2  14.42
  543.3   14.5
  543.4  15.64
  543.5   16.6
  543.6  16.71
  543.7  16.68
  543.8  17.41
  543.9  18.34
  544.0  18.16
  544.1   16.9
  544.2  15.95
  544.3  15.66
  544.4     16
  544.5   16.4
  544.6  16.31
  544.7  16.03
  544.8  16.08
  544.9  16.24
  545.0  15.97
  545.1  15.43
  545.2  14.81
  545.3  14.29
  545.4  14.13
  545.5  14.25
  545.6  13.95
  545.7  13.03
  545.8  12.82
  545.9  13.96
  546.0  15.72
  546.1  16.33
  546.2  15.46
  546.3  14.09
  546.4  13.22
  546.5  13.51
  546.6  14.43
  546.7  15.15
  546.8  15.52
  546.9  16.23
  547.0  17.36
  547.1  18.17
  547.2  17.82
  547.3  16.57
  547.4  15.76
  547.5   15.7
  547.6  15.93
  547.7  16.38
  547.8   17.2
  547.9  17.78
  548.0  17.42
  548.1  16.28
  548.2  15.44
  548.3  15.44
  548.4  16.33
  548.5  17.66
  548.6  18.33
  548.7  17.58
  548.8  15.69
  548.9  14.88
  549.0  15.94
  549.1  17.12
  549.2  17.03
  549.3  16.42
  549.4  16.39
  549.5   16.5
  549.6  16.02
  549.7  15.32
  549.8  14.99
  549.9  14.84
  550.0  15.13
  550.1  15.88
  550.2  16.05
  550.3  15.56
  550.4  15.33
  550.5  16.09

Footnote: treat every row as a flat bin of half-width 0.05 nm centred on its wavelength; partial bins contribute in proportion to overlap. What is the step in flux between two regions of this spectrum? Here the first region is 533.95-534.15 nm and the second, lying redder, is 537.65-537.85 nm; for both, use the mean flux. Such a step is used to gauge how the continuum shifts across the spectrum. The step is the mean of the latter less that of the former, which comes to 3.4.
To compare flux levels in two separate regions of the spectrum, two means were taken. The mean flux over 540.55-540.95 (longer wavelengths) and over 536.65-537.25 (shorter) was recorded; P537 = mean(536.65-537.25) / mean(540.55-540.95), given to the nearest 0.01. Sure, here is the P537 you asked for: 1.06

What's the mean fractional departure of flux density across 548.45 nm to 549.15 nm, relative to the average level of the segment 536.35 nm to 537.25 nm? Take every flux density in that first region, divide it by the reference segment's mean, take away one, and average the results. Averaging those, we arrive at -0.005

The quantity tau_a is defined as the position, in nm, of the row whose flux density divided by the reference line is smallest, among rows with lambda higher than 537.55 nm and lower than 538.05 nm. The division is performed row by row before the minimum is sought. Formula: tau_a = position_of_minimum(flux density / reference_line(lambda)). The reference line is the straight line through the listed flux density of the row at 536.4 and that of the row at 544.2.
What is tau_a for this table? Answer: 538.0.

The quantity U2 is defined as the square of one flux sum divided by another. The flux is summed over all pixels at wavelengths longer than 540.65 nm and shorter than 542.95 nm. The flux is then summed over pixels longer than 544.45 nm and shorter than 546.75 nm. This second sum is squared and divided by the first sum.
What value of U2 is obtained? 306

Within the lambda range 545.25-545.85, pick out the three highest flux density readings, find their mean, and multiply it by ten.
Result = 142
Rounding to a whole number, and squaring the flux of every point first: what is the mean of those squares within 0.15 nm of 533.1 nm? 310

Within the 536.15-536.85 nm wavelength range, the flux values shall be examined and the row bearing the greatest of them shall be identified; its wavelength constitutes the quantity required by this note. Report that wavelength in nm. 536.2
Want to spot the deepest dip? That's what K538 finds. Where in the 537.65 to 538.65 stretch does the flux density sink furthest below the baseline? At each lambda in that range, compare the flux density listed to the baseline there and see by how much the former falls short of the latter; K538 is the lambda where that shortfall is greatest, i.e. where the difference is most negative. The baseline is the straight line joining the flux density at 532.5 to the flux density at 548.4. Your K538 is 538.6 nm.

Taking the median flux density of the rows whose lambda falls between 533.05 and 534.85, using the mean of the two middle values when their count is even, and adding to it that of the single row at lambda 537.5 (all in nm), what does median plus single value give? 32.6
